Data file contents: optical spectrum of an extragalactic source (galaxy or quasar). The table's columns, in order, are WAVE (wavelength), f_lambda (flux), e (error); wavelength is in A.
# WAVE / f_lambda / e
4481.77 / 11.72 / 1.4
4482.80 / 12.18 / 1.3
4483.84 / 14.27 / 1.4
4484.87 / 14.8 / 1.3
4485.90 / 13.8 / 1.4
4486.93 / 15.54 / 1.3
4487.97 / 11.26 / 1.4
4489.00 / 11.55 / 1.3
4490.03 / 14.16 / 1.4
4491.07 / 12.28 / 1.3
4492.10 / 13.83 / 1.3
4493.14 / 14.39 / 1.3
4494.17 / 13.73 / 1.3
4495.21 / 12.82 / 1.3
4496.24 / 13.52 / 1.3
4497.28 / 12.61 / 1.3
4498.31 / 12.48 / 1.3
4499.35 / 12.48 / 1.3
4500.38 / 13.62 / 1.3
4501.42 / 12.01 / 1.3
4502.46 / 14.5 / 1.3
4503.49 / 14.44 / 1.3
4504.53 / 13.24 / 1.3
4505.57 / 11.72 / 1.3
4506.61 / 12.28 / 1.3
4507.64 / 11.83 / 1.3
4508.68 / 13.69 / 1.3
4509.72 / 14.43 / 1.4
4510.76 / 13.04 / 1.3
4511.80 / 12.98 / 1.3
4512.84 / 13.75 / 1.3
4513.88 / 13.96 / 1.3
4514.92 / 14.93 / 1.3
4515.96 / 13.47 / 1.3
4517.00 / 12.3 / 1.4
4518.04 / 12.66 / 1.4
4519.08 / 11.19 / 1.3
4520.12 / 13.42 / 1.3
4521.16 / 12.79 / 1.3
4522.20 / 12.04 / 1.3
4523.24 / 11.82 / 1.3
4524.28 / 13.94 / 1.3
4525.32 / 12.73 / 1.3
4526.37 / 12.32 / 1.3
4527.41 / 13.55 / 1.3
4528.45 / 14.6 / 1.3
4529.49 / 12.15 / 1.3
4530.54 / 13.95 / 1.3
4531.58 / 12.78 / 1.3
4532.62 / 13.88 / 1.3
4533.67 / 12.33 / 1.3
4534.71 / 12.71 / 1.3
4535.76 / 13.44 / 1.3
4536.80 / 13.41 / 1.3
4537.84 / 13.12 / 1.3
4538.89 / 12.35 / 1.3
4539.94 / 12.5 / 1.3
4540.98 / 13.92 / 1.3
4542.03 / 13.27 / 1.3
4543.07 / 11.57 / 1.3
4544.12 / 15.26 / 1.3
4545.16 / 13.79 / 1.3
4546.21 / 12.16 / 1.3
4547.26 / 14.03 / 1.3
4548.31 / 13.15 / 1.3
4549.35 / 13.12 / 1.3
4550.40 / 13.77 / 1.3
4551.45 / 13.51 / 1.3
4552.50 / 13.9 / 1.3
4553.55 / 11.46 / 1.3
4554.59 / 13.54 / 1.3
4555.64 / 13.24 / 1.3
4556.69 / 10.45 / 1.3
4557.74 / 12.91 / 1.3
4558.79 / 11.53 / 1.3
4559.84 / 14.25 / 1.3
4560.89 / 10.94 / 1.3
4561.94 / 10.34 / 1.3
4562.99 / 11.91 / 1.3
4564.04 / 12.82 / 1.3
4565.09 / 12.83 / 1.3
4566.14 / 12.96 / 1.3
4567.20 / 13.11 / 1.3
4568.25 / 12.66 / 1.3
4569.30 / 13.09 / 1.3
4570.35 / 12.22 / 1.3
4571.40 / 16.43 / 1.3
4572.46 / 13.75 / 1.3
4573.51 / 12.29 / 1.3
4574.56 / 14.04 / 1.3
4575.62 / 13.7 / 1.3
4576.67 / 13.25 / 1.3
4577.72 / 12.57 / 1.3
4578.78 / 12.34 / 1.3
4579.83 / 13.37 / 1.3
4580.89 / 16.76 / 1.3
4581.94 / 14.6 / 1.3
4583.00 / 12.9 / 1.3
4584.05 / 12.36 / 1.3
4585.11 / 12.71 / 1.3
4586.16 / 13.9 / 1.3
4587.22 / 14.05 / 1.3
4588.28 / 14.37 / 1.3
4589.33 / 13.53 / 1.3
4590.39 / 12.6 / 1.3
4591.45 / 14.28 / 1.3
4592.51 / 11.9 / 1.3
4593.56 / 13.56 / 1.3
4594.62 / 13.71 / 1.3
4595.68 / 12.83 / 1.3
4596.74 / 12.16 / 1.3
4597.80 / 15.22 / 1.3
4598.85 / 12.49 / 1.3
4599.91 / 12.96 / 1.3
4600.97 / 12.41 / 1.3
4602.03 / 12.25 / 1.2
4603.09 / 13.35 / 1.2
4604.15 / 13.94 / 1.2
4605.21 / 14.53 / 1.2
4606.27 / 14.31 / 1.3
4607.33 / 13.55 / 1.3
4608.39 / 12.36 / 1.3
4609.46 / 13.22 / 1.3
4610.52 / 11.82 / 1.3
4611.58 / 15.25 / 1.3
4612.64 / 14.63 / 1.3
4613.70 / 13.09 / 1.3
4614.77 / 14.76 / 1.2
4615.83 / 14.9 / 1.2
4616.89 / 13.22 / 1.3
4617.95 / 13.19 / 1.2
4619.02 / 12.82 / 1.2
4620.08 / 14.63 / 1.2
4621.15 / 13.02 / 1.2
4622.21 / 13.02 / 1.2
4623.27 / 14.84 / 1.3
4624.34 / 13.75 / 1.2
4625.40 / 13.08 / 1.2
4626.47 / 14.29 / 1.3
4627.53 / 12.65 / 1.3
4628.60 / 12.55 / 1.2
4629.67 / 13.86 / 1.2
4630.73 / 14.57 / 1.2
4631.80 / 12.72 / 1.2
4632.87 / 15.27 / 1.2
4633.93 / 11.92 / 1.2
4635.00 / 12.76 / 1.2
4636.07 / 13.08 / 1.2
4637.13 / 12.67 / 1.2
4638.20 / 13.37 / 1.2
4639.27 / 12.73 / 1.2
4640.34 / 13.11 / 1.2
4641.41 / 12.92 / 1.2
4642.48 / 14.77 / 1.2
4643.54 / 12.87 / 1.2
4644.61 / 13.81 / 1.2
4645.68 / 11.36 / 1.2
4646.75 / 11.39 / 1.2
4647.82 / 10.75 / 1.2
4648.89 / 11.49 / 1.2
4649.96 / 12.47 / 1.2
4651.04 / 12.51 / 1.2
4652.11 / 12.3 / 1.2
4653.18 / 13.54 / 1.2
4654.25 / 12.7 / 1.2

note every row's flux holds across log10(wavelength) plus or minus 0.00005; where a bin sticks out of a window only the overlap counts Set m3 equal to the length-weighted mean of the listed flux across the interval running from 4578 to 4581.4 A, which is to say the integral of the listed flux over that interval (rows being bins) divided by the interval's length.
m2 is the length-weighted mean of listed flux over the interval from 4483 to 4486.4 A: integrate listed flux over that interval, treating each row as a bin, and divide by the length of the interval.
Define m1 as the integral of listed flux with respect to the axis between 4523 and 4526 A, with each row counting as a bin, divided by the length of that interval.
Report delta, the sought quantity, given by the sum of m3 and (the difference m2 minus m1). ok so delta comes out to 15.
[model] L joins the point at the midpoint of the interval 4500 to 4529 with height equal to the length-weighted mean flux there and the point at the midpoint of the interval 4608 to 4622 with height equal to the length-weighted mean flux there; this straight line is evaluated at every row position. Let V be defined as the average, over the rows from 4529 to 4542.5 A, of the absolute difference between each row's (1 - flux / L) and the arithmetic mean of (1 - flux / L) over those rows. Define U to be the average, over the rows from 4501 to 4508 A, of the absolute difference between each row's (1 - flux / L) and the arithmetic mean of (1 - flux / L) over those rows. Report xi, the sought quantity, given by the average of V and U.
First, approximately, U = 0.079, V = 0.041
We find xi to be 0.060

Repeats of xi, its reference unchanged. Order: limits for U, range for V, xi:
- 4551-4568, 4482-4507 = 0.077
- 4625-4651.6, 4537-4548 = 0.062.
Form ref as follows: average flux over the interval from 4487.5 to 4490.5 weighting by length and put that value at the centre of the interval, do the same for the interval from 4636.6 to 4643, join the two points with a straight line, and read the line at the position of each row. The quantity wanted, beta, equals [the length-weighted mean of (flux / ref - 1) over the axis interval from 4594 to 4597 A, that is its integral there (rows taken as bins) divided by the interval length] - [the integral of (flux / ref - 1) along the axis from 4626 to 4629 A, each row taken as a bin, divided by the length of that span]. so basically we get 0.00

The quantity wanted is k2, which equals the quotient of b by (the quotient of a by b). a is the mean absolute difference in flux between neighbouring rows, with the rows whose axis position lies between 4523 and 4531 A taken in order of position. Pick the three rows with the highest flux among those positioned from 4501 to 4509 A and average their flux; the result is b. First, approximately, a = 1.47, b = 14.2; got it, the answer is 138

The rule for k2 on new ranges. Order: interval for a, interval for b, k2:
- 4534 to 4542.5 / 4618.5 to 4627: 369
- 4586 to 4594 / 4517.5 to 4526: 158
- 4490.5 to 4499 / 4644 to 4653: 216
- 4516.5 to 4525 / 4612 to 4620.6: 196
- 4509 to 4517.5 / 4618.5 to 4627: 247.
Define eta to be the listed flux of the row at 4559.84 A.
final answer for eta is 14.25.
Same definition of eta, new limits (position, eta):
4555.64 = 13.24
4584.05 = 12.36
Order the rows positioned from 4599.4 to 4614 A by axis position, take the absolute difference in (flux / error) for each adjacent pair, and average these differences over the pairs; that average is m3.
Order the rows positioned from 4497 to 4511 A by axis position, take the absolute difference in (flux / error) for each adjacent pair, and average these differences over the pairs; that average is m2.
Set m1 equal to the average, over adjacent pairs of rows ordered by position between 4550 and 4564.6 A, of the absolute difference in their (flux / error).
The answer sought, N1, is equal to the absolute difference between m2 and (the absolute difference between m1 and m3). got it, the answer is 0.33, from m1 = 1.3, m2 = 0.69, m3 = 0.89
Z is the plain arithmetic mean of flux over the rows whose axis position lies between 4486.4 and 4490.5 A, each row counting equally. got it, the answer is 13.1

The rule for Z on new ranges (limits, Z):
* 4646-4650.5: 11.5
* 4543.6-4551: 13.6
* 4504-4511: 12.9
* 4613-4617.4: 14.0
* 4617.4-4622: 13.4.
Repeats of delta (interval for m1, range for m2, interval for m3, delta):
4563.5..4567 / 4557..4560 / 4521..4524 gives 12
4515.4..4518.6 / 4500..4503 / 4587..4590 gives 14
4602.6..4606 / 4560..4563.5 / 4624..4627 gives 11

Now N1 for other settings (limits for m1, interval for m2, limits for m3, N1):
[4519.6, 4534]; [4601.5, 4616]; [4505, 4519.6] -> 0.65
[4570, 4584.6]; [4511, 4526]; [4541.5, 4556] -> 0.61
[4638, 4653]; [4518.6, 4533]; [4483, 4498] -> 0.48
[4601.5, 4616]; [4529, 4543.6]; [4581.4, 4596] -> 0.46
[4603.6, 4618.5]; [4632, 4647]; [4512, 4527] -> 0.56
